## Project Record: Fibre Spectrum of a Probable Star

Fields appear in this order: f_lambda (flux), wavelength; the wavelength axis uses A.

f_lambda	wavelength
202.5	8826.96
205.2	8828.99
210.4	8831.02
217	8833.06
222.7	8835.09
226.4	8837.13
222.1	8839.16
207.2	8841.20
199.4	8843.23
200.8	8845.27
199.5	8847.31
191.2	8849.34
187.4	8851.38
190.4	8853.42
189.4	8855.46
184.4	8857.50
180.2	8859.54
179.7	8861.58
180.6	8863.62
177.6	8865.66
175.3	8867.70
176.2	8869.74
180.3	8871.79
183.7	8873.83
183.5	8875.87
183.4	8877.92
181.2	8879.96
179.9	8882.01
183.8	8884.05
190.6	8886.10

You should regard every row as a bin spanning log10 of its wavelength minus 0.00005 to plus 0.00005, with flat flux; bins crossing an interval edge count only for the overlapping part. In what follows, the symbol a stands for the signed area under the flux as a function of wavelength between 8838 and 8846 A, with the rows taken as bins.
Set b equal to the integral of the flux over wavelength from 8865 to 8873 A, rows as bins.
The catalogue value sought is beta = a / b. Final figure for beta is 1.17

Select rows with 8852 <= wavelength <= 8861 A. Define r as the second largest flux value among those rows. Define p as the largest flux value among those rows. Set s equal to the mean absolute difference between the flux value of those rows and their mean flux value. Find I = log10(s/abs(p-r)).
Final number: 0.58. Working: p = 190.4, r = 189.4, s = 3.8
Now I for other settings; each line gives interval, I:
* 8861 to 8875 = -0.13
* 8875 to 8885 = 0.68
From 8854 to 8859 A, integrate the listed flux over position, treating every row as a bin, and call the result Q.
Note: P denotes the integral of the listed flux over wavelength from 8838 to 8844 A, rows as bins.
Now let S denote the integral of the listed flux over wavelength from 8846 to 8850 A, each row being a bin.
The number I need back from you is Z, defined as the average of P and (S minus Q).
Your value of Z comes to 558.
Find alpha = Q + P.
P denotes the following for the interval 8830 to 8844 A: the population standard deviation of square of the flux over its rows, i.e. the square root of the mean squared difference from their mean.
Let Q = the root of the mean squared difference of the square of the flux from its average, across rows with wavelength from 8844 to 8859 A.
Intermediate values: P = 3845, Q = 2179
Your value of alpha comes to 6024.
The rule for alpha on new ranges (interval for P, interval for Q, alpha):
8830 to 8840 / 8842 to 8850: 3907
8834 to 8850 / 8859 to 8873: 5928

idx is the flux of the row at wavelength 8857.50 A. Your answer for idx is 184.4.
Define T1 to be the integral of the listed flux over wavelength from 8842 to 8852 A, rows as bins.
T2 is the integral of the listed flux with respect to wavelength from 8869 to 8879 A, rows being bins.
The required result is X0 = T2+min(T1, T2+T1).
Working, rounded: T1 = 1963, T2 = 1815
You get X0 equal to 3779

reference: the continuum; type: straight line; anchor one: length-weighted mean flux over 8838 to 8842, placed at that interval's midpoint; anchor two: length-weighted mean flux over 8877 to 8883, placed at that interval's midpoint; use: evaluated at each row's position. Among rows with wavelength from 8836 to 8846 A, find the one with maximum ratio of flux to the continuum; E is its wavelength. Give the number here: 8837.13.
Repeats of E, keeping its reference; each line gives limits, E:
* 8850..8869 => 8855.46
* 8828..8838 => 8837.13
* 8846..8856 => 8847.31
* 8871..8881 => 8877.92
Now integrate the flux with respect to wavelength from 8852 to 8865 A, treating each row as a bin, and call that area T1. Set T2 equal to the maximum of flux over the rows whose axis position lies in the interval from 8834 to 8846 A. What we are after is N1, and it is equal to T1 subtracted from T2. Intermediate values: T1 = 2392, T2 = 226.4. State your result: -2166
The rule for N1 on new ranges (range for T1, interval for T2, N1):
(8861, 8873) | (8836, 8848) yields -1914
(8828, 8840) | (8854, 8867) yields -2418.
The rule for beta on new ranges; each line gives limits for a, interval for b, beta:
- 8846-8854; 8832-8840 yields 0.87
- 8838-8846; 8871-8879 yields 1.14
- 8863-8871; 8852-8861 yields 0.85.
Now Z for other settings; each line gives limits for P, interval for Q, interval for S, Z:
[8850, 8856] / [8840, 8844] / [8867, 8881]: 1422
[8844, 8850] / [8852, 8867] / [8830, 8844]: 727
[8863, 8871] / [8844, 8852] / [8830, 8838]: 804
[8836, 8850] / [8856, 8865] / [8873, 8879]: 1184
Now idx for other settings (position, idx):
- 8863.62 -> 180.6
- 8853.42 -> 190.4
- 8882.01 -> 179.9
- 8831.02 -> 210.4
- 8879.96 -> 181.2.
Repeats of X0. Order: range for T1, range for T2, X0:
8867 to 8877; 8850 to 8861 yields 3847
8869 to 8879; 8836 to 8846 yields 3931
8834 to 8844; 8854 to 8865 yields 4174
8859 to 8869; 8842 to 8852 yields 3750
